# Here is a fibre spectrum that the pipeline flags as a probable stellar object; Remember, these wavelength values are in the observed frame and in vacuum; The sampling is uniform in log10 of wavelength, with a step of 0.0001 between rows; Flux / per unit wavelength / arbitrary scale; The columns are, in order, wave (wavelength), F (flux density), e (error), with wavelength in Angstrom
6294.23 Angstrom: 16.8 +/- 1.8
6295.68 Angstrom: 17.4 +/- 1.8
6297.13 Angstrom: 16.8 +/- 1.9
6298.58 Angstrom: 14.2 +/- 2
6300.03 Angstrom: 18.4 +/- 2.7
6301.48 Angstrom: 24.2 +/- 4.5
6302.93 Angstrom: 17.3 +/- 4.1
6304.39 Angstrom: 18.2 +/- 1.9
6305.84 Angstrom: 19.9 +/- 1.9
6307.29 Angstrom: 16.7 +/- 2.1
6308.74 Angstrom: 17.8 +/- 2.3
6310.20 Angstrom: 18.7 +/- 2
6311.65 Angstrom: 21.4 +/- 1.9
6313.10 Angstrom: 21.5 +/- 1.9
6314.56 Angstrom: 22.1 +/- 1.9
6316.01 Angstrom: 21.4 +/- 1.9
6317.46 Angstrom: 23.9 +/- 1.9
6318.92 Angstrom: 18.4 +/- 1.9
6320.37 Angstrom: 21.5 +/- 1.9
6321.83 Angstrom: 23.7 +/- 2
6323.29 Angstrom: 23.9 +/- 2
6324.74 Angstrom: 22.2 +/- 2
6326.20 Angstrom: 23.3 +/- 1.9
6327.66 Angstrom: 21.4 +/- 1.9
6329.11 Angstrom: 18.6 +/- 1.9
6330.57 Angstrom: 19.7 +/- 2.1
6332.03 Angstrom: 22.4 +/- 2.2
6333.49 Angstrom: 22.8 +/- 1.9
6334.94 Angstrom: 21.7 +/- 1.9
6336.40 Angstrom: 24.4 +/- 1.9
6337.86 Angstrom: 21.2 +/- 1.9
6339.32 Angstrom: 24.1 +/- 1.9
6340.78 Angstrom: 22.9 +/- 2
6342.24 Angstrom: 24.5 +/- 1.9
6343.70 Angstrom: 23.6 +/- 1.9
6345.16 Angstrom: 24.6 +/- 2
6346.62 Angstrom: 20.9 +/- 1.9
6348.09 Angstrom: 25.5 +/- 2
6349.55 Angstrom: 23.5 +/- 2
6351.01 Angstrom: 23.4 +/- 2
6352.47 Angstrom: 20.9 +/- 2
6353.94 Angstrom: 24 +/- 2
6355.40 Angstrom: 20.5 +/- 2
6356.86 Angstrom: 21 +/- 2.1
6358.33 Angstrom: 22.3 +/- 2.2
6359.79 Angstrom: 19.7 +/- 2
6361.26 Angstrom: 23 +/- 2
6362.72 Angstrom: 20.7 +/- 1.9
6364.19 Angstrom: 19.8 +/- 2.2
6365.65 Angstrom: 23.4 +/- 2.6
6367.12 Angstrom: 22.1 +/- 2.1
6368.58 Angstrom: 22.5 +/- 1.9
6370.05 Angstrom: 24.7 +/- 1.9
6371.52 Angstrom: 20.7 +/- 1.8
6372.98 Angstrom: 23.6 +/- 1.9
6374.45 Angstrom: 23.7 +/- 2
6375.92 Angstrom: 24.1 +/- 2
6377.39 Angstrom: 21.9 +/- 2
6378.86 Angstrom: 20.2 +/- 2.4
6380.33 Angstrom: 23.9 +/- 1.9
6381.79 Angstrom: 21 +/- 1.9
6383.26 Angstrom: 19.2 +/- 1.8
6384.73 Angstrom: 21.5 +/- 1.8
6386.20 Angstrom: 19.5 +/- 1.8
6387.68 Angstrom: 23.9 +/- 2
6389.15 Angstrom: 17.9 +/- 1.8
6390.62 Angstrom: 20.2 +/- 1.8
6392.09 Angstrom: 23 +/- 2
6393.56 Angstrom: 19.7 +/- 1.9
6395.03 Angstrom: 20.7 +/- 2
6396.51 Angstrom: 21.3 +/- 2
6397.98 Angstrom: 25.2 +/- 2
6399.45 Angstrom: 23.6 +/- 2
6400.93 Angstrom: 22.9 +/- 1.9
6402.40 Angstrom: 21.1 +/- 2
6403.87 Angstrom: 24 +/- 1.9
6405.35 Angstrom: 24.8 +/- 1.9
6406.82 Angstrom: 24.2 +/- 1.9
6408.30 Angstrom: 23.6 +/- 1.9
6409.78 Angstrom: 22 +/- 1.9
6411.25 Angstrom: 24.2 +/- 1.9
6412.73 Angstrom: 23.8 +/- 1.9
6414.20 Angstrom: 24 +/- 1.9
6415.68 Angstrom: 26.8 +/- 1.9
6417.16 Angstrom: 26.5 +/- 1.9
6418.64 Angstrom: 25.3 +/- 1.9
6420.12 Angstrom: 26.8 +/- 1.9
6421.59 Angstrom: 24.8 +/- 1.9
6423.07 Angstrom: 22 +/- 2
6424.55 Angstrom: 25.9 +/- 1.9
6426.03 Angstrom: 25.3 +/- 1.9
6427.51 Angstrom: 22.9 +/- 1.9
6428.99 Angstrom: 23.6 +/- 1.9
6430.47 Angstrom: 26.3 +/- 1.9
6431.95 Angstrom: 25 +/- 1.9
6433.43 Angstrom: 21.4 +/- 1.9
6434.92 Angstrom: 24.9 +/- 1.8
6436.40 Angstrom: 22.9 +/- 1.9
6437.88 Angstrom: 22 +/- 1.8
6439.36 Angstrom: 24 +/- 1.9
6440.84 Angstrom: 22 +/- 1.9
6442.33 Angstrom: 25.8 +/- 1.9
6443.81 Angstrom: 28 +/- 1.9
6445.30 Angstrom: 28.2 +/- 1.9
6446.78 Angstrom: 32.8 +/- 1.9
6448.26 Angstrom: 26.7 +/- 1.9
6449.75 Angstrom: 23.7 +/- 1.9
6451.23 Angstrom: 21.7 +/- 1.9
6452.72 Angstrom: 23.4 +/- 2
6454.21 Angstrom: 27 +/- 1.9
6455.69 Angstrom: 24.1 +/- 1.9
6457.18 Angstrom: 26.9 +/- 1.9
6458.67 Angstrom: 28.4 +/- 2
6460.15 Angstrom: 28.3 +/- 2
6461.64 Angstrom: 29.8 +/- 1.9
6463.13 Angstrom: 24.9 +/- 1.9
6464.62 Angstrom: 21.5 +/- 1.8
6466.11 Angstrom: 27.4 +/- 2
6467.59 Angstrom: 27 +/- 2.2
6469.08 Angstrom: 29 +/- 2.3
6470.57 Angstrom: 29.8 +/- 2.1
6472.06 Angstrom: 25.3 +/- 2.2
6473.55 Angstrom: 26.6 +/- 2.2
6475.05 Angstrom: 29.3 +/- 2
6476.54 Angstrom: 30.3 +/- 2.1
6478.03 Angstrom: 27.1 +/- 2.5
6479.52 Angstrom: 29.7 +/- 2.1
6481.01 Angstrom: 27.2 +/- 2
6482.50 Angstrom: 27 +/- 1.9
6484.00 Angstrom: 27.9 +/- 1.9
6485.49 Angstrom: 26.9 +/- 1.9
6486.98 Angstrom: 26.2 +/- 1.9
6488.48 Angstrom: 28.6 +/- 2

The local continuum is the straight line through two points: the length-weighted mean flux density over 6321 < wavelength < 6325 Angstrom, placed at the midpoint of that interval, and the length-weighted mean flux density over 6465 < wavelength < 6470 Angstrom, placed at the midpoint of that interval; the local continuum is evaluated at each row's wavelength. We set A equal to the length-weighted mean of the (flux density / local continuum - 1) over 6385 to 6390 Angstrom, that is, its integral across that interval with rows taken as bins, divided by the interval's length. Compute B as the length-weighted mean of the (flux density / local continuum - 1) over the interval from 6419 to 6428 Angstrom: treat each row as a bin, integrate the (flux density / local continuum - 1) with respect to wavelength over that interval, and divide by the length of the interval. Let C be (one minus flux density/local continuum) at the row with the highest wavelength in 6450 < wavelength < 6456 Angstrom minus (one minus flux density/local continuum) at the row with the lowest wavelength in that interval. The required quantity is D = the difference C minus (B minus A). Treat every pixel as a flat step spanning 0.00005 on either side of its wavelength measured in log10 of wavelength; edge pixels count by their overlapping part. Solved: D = -0.2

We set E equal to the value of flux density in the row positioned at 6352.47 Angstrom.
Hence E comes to 20.9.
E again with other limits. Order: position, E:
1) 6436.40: 22.9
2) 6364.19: 19.8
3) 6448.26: 26.7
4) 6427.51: 22.9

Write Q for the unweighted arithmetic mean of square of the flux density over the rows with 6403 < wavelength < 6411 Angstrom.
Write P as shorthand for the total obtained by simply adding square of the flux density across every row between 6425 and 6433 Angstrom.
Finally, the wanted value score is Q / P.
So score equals 0.19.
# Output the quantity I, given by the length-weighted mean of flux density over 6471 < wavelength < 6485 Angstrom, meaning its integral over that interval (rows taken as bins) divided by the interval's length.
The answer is 27.8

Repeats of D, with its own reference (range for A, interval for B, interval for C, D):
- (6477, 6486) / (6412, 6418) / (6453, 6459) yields 0.0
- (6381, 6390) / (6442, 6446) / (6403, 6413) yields -0.2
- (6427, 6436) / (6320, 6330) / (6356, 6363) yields 0.0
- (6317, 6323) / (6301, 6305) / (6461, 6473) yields 0.3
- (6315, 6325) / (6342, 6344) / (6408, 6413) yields -0.1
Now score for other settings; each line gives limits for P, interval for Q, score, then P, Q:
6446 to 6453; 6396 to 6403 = 0.16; 3369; 523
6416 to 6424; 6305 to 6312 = 0.11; 3160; 360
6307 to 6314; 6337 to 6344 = 0.29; 1866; 542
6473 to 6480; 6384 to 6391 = 0.10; 4101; 428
